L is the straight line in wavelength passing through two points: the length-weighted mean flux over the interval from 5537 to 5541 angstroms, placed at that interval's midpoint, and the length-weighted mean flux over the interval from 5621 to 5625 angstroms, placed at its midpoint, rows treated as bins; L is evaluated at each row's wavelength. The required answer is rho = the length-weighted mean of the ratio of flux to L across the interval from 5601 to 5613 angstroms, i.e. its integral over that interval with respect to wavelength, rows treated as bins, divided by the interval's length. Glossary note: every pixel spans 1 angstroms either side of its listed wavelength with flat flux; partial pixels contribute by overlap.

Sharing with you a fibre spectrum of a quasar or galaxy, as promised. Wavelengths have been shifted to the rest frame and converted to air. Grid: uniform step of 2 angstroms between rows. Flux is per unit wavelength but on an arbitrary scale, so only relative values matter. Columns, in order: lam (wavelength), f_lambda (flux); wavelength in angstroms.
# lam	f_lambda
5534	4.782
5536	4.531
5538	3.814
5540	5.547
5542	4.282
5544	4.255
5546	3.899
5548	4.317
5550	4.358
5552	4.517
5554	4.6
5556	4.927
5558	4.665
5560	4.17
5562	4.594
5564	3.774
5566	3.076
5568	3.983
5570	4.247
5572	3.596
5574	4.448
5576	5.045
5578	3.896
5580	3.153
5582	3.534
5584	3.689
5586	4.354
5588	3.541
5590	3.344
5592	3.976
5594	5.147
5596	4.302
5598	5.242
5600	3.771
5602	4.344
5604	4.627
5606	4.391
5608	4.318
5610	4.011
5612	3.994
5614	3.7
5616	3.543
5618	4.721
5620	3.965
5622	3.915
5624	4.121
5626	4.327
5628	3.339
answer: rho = 1.03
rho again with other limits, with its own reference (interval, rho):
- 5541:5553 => 0.93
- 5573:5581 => 0.94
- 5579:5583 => 0.77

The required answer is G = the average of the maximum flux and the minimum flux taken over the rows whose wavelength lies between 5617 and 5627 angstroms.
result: 4.32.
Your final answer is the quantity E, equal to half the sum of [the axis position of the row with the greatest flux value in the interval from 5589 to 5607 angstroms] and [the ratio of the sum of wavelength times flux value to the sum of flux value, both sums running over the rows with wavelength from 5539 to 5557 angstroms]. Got 5573.0 angstroms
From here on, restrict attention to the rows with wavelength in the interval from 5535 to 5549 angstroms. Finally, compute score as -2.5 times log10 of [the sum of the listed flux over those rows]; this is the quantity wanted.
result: -3.72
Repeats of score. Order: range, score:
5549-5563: -3.76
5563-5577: -3.62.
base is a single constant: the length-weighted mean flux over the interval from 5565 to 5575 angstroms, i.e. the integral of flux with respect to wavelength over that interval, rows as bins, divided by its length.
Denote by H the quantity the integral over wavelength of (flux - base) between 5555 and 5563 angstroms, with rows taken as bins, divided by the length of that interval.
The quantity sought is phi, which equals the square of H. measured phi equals 0.52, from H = 0.72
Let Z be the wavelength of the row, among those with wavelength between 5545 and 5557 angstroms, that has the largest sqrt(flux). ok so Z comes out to 5556 angstroms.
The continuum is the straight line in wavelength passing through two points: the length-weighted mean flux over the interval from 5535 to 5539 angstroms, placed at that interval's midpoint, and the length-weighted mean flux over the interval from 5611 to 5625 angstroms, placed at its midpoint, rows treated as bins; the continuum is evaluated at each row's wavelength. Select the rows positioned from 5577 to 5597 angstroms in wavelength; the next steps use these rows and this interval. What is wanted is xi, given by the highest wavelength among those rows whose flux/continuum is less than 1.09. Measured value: 5596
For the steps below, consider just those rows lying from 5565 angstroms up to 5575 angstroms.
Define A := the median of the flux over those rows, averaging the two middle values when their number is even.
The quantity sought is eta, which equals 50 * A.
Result 199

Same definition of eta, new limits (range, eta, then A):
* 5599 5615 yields 208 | 4.16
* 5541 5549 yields 213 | 4.27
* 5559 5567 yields 199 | 3.97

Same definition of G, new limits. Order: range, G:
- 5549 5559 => 4.64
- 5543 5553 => 4.21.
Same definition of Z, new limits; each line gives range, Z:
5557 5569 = 5558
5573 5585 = 5576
